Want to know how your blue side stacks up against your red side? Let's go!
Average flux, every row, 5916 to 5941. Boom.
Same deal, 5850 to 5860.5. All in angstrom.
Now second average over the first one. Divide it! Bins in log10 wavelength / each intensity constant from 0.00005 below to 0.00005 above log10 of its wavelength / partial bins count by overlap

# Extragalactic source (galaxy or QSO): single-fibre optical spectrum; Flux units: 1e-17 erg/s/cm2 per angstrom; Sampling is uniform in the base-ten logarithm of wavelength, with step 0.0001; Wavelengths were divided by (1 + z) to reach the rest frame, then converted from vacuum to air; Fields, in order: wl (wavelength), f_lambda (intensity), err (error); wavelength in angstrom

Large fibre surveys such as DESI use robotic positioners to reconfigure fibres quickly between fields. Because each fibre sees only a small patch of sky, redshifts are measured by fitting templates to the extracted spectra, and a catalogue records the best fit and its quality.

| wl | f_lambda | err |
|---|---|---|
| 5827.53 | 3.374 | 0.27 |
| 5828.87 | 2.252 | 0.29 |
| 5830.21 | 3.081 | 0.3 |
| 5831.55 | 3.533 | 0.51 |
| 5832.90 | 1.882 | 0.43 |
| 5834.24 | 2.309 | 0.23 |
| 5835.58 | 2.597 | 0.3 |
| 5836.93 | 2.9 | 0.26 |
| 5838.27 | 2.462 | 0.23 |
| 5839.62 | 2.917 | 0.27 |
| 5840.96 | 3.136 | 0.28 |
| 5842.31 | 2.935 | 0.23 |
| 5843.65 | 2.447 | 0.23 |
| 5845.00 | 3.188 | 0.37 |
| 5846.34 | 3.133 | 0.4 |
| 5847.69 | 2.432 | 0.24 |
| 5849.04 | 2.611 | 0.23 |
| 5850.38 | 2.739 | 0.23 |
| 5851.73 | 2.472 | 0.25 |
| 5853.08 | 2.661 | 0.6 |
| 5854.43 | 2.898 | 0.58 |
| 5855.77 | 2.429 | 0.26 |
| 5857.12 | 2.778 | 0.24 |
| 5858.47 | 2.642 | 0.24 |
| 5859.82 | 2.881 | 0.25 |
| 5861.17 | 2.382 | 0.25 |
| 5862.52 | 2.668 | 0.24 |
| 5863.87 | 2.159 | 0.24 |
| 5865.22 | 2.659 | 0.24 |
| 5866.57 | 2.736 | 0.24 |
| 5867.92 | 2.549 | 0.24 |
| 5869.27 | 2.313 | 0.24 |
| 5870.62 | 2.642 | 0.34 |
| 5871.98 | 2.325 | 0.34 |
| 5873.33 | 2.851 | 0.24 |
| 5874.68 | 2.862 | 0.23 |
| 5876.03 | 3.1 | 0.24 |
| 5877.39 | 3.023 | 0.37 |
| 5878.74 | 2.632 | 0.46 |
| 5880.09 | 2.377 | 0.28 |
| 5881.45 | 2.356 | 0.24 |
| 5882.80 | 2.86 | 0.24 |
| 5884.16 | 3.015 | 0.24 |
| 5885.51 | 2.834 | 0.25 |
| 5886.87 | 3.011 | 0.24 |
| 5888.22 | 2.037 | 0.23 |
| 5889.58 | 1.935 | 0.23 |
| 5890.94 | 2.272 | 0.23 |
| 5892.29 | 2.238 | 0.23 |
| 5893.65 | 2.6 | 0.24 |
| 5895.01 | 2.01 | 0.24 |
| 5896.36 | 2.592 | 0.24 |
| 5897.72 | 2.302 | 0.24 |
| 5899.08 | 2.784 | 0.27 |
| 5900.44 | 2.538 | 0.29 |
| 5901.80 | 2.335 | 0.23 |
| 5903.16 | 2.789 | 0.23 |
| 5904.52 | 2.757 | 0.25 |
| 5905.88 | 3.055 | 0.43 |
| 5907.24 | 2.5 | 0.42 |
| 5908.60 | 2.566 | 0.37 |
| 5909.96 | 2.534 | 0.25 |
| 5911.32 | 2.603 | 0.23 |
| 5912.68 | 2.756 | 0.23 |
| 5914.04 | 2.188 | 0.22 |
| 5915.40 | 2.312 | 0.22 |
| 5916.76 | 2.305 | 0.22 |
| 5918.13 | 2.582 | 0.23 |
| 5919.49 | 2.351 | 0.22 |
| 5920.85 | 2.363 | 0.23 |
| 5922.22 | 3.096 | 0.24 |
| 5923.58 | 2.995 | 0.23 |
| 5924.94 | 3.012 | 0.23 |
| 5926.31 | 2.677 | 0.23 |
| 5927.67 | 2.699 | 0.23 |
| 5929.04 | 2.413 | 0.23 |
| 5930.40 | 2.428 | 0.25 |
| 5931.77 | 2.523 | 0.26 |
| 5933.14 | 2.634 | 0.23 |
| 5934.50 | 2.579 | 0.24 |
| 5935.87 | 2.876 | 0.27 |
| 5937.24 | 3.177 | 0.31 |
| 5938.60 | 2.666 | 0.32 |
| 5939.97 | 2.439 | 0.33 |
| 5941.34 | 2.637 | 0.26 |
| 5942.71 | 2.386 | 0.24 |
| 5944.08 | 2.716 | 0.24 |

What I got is 1.01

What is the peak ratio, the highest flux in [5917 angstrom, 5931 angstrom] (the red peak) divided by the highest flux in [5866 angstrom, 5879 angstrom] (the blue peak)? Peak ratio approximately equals 1.00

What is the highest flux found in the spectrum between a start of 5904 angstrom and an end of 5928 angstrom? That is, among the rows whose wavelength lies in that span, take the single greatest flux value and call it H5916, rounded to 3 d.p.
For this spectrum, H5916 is 3.096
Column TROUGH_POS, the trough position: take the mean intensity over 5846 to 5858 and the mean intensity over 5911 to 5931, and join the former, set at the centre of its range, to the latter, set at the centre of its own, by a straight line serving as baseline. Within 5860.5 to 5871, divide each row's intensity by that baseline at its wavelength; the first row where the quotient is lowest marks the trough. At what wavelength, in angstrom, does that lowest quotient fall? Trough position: 5863.87 angstrom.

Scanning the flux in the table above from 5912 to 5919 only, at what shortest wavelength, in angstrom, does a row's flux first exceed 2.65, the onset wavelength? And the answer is 5912.68 angstrom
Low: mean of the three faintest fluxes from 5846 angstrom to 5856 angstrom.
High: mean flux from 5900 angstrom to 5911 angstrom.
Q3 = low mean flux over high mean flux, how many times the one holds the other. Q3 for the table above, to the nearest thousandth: 0.928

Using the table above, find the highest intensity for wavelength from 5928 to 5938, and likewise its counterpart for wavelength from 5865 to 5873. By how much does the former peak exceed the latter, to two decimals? 0.44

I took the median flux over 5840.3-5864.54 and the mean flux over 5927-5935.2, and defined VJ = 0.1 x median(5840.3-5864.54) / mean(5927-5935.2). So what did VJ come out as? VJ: 0.105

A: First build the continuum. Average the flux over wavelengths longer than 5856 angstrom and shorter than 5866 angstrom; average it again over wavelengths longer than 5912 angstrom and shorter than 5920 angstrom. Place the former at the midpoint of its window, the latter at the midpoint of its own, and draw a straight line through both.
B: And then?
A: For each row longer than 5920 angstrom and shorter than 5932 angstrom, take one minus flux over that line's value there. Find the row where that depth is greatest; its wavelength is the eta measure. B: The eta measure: 5920.85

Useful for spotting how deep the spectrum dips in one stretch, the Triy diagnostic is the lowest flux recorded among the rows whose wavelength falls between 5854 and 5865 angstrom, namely 2.159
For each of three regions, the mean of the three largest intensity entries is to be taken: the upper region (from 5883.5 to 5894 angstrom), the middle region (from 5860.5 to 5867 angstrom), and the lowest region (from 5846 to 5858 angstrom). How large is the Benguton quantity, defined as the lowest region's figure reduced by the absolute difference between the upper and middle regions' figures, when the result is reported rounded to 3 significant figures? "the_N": 2.67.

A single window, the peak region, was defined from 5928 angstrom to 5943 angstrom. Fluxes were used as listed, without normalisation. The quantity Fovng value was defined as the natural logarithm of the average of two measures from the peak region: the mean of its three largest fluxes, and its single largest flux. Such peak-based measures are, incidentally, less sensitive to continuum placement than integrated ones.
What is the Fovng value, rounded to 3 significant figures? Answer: 1.11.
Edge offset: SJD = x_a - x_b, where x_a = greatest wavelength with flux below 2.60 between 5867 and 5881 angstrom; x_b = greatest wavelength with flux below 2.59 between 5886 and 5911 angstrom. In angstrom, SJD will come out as -29.9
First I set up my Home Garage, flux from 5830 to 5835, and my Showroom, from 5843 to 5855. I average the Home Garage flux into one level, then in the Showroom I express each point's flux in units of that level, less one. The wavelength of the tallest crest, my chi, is 5845.00 angstrom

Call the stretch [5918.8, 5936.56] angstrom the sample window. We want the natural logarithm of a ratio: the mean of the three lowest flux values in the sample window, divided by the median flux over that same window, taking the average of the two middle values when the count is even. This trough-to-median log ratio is -0.10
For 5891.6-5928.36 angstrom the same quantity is -0.19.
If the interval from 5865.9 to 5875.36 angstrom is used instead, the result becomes -0.10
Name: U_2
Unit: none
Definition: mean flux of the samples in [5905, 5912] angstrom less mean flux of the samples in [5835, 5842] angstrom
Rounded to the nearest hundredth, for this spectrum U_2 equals -0.15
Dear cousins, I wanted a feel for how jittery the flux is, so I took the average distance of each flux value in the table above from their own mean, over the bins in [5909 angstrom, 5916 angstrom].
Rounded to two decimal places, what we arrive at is 0.18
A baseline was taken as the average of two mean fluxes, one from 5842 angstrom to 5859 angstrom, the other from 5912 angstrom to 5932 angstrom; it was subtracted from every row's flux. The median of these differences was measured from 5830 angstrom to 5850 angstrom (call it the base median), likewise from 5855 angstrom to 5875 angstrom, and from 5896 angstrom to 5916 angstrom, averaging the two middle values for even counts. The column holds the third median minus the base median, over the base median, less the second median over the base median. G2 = -1.30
